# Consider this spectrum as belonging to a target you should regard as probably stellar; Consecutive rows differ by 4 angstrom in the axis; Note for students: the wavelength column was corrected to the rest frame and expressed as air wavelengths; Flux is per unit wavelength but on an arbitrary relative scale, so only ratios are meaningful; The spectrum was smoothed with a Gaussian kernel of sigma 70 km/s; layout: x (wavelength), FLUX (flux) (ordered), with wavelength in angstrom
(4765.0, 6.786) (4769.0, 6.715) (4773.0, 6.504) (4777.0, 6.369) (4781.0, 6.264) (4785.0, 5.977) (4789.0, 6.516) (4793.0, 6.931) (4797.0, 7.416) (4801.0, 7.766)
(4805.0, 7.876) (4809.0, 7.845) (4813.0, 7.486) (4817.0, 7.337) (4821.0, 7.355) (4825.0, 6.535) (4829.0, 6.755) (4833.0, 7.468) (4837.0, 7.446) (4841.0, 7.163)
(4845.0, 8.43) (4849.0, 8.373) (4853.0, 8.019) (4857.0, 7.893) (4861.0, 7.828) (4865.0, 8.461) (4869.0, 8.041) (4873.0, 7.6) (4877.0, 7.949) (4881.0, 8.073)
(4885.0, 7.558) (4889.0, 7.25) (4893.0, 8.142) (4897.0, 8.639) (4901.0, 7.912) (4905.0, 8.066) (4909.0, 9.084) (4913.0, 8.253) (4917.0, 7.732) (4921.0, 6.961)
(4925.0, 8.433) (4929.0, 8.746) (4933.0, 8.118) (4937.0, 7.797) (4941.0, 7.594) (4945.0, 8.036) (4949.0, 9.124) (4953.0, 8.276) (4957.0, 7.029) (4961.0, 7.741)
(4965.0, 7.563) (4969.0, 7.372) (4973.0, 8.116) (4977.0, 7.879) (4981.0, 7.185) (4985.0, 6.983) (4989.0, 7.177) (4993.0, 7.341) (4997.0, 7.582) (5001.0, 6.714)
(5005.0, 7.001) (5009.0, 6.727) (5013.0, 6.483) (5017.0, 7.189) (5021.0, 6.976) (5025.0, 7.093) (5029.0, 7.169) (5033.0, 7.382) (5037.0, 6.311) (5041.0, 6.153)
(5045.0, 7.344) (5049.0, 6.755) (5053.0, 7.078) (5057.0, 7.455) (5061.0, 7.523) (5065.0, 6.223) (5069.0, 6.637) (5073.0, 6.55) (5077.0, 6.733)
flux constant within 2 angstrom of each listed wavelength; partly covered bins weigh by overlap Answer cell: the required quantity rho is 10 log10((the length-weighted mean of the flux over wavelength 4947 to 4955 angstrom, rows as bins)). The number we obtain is 9.40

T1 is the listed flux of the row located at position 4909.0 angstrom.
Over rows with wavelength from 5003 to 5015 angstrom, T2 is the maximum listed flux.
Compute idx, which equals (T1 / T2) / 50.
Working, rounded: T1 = 9.084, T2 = 7.001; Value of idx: 0.0260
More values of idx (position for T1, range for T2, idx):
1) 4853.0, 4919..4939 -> 0.0183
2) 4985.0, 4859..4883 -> 0.0165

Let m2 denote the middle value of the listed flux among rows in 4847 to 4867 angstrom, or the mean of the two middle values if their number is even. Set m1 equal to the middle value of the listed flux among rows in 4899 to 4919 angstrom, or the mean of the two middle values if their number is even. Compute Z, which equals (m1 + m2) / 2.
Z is 8.04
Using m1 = 8.1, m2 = 8.02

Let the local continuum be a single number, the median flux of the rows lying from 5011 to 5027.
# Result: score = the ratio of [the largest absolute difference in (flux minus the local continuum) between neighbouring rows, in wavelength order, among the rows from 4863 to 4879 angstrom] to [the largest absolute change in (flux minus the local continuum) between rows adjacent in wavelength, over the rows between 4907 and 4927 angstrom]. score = 0.3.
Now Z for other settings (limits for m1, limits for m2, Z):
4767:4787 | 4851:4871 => 7.19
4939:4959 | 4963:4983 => 7.80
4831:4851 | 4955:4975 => 7.52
